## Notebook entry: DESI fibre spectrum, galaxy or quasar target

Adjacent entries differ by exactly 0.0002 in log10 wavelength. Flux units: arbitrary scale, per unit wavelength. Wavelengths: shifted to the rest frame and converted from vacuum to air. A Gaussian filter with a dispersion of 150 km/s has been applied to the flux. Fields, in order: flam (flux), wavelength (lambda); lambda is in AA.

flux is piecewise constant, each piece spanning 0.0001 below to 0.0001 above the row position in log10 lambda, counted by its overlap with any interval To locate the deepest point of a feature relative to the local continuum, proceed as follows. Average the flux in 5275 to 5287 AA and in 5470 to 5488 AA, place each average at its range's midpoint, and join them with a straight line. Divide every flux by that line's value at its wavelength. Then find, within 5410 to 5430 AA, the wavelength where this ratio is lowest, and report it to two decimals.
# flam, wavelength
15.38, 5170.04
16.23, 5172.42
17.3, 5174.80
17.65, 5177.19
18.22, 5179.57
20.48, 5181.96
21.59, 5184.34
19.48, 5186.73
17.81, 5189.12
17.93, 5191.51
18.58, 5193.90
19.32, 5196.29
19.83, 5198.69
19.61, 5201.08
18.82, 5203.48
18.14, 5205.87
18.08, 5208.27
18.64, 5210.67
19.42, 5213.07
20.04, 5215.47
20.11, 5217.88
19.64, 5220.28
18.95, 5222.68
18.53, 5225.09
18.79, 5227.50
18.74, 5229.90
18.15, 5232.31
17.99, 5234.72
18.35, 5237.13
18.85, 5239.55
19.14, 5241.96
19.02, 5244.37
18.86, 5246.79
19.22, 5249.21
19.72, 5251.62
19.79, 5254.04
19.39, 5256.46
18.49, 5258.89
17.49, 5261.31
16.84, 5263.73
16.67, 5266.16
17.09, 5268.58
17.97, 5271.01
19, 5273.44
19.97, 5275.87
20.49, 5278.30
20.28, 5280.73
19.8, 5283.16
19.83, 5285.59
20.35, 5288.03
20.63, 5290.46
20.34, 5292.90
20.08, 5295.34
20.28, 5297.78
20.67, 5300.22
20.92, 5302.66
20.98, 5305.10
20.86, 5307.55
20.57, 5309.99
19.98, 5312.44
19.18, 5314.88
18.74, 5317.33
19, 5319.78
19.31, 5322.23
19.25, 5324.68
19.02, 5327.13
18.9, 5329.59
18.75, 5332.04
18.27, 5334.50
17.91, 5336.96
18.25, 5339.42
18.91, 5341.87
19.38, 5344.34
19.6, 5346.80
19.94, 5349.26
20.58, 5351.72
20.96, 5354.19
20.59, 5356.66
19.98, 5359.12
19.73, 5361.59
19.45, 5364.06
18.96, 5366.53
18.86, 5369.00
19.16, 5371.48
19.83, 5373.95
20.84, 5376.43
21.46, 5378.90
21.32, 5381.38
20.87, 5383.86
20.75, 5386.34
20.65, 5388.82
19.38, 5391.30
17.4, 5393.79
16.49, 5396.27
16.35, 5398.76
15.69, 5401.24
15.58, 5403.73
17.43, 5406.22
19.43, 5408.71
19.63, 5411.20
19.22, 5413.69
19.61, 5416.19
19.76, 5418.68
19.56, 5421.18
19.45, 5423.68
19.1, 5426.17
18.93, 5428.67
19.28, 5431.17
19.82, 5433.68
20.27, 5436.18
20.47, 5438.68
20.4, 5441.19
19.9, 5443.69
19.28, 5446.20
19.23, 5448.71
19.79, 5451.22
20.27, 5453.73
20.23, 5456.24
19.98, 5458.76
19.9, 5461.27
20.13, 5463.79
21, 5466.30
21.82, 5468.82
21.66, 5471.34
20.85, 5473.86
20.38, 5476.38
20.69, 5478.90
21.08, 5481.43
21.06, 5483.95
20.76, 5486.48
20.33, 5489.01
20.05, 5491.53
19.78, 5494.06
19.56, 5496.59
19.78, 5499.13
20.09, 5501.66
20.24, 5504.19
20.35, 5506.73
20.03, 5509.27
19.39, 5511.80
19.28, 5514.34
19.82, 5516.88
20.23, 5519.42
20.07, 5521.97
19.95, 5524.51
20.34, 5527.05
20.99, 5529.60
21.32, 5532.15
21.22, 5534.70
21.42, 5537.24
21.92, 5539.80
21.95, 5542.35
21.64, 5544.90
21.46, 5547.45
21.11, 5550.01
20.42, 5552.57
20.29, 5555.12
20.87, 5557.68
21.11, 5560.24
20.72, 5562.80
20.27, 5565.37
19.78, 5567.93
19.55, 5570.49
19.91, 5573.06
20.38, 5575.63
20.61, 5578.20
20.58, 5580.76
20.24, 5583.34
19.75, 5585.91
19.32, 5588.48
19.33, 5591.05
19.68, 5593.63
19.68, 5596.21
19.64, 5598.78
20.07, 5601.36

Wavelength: 5428.67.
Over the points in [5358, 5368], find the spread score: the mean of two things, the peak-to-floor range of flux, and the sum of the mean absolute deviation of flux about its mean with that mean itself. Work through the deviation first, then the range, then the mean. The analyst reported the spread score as 10.4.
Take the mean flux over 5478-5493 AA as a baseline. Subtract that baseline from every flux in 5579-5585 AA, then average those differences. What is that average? -0.3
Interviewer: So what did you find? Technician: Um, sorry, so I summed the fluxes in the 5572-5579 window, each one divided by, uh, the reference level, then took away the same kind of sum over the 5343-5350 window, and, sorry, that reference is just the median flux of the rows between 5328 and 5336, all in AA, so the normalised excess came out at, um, 0.106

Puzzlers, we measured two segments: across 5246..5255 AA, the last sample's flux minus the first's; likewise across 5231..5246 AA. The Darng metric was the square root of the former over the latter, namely 1.0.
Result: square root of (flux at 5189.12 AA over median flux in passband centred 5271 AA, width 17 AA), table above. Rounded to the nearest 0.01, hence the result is 1.00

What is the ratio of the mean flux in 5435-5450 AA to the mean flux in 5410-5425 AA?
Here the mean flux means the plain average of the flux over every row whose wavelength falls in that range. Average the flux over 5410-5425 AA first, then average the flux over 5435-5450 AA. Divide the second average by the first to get 1.020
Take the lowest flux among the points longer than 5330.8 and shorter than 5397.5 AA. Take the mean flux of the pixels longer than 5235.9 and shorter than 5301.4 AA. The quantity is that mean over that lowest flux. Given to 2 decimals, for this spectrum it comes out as 1.16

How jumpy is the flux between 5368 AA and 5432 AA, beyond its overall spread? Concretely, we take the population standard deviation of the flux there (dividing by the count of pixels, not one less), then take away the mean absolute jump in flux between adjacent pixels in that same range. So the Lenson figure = 1.03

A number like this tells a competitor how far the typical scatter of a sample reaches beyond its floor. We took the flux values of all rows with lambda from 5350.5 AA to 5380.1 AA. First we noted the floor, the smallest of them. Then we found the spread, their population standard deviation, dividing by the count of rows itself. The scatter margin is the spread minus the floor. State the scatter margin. -18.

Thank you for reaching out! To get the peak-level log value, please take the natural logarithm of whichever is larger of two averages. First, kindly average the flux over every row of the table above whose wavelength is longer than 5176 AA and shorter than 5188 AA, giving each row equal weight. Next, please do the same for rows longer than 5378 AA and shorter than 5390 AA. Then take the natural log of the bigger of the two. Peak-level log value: 3.04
